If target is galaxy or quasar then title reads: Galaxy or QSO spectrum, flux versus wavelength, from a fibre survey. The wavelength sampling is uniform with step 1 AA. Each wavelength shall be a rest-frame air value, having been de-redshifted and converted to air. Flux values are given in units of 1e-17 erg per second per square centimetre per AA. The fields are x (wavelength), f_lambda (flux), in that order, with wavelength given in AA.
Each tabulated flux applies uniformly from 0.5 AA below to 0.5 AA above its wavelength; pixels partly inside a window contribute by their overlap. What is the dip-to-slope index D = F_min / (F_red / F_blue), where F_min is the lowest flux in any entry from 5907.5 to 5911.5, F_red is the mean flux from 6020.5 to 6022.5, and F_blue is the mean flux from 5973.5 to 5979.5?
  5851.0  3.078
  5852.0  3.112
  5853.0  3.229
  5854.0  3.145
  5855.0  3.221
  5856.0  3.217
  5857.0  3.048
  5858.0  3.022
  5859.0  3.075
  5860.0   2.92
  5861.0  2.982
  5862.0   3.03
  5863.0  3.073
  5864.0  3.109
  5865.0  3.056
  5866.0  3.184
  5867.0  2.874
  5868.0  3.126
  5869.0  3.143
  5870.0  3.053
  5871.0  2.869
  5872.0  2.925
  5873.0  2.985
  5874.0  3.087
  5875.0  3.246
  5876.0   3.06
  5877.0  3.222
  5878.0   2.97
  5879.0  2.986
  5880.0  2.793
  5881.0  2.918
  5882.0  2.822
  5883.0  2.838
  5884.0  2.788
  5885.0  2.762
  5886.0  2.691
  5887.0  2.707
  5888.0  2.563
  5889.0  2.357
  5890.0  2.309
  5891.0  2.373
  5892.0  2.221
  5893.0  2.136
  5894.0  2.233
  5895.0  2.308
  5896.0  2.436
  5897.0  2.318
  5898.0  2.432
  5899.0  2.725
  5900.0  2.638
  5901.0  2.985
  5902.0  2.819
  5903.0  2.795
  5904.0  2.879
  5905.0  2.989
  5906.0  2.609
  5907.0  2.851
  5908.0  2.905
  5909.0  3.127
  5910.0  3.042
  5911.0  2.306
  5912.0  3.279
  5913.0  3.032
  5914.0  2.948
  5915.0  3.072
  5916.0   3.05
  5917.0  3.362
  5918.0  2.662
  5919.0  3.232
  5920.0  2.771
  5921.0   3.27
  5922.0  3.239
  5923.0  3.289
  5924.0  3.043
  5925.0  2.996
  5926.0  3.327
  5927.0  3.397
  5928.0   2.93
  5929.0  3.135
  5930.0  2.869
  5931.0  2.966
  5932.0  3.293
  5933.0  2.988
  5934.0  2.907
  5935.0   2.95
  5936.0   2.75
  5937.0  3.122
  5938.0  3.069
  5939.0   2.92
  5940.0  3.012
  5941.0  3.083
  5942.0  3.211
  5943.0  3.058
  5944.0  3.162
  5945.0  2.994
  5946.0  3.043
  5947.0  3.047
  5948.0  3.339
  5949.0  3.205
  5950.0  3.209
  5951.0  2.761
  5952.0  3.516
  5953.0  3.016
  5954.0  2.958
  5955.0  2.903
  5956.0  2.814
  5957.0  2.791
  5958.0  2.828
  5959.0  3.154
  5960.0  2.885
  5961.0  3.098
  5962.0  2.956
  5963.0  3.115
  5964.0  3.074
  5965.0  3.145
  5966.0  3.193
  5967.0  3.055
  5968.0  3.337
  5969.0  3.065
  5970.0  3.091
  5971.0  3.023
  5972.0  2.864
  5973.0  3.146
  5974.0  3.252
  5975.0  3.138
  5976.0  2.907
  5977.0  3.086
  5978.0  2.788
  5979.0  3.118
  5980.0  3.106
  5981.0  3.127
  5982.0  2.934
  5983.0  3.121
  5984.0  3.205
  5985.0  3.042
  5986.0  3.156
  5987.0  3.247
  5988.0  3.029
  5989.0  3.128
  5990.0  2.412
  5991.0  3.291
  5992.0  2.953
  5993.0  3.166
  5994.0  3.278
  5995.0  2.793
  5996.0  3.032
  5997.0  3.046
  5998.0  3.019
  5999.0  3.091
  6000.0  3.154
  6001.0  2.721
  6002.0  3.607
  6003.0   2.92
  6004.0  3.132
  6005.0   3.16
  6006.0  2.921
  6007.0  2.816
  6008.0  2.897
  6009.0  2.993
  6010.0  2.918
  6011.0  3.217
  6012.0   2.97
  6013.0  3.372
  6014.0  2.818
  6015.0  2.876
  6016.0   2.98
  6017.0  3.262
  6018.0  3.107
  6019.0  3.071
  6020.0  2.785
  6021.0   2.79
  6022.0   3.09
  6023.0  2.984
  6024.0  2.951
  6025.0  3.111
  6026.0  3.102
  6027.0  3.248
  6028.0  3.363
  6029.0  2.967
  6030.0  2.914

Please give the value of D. 2.4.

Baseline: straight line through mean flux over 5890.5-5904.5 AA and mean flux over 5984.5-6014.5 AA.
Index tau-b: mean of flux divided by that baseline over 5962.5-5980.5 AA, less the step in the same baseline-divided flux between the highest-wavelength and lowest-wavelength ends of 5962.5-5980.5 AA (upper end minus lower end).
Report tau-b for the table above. 1.10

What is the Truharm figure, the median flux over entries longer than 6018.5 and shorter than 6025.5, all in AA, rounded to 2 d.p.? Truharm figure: 2.98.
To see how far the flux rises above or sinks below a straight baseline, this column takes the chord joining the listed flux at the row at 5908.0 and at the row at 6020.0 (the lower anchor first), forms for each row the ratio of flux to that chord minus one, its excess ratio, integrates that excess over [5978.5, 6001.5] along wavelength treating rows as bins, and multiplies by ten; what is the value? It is 19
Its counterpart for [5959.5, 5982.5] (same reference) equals 18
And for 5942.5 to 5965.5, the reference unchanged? 15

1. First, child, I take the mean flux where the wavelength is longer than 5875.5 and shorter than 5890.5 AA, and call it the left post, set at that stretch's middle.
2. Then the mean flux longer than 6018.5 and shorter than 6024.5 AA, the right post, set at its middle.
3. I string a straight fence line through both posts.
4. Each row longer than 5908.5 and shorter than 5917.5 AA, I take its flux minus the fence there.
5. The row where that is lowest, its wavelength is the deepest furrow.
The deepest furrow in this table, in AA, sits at 5911.0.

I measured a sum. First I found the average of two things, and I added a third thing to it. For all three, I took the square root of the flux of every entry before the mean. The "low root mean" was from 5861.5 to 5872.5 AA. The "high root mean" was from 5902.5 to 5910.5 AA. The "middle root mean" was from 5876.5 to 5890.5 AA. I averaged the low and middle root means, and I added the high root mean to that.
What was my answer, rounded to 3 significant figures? 3.40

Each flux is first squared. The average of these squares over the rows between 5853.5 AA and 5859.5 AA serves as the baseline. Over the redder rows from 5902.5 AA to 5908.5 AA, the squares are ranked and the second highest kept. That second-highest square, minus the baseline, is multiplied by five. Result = -7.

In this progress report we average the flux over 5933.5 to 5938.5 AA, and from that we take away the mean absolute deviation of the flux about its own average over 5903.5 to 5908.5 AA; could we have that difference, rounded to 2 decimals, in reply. 2.86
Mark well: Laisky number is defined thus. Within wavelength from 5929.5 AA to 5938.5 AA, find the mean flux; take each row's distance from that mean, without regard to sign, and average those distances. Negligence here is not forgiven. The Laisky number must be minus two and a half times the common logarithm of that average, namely 2.4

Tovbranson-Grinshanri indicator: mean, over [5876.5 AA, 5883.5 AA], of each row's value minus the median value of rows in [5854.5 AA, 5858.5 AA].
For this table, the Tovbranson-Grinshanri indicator -0.20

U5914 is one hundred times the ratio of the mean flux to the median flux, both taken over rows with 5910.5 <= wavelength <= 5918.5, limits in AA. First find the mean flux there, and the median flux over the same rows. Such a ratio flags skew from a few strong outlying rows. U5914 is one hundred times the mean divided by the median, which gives 97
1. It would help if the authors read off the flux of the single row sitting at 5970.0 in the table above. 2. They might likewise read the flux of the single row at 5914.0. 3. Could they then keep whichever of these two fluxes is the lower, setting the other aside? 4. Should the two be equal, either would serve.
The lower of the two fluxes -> 2.9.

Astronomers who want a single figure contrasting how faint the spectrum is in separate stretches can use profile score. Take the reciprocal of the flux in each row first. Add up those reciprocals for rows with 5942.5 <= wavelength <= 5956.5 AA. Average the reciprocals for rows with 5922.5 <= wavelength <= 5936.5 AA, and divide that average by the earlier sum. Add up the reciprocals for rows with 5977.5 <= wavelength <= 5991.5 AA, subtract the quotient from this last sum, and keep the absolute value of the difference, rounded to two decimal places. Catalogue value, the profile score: 4.54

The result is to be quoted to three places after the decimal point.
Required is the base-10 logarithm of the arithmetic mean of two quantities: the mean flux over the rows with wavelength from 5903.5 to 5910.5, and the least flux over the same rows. 0.441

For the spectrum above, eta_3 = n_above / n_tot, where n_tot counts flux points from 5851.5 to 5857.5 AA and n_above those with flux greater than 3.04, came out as 1.0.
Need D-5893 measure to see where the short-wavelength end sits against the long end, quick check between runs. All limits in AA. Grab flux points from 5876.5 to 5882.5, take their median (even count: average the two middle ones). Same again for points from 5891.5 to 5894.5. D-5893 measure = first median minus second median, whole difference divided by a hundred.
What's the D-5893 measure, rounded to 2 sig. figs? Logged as 0.0072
